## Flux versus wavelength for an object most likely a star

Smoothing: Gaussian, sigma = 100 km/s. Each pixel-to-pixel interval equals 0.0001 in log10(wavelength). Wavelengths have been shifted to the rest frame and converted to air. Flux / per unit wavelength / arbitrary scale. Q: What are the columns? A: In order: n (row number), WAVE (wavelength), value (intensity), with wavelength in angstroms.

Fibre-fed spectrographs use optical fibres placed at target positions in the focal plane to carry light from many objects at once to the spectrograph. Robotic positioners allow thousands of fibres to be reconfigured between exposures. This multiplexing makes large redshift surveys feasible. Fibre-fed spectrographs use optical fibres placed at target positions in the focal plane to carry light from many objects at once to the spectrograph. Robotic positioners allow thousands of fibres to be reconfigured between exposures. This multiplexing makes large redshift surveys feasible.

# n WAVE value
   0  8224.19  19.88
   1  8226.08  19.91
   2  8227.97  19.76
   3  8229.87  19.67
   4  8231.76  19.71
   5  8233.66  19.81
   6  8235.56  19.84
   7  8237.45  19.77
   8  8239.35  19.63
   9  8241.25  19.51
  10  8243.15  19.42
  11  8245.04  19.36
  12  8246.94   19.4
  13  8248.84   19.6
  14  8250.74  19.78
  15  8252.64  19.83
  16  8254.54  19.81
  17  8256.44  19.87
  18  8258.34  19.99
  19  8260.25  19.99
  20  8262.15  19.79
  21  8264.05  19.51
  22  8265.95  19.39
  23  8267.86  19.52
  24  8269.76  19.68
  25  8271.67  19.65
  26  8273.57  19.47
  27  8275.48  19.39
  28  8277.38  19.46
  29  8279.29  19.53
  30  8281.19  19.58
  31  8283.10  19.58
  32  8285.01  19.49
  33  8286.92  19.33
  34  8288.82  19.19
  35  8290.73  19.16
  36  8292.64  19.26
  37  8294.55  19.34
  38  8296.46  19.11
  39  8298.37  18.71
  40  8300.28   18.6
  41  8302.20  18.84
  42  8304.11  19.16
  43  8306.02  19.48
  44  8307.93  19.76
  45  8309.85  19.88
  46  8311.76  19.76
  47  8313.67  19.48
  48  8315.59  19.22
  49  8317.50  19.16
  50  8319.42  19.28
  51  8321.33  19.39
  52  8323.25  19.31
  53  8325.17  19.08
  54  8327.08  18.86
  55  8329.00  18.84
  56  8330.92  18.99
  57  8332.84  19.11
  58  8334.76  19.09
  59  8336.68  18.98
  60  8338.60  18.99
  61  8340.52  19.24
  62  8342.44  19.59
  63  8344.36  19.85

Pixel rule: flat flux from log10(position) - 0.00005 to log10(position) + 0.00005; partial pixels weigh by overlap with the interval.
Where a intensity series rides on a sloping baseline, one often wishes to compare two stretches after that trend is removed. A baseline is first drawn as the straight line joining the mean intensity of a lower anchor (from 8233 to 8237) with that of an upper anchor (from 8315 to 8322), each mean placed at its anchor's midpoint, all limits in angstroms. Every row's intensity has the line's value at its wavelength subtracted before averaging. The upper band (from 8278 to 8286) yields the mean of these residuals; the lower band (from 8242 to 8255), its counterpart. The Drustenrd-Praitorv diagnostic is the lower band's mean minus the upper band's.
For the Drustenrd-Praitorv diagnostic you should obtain -0.17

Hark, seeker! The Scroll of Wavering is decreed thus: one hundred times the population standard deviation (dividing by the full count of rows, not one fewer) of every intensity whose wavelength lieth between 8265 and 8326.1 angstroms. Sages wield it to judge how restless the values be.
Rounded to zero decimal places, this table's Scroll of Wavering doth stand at 28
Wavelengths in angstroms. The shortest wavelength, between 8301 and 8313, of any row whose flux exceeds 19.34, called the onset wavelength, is 8306.02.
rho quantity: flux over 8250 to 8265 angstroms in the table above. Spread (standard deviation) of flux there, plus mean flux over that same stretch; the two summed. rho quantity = 20.0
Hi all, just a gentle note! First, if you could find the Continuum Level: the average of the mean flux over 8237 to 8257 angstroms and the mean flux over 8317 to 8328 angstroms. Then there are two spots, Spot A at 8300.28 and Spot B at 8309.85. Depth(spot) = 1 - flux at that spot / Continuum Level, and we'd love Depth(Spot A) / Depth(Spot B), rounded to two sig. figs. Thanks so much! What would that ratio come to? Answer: -1.7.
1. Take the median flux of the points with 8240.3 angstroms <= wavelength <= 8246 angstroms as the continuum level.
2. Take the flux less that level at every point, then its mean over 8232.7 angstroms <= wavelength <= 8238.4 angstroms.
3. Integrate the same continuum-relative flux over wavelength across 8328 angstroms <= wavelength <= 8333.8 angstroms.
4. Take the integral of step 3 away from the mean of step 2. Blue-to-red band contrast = 2.9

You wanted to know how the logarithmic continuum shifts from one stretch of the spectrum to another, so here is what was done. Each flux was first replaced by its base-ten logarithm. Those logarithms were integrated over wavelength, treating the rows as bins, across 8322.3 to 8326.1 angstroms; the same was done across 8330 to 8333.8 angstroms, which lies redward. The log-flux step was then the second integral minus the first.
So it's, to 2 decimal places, -0.01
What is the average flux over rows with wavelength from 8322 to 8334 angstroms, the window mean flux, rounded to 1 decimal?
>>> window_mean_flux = 19.0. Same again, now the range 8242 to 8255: 19.6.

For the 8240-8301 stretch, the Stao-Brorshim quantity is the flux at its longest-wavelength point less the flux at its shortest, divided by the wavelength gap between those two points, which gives -0.015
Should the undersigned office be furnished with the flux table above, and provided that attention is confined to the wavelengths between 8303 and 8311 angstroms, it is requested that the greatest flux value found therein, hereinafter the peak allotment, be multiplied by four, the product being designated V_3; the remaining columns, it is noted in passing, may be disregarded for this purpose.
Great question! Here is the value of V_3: 79.5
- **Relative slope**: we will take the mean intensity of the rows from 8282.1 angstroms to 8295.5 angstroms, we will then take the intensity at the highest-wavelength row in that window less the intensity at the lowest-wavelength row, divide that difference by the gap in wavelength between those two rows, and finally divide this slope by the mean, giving -0.0011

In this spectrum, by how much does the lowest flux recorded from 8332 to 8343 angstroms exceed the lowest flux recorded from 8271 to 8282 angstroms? -0.41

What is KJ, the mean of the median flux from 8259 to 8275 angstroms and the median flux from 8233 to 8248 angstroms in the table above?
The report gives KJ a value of 19.6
